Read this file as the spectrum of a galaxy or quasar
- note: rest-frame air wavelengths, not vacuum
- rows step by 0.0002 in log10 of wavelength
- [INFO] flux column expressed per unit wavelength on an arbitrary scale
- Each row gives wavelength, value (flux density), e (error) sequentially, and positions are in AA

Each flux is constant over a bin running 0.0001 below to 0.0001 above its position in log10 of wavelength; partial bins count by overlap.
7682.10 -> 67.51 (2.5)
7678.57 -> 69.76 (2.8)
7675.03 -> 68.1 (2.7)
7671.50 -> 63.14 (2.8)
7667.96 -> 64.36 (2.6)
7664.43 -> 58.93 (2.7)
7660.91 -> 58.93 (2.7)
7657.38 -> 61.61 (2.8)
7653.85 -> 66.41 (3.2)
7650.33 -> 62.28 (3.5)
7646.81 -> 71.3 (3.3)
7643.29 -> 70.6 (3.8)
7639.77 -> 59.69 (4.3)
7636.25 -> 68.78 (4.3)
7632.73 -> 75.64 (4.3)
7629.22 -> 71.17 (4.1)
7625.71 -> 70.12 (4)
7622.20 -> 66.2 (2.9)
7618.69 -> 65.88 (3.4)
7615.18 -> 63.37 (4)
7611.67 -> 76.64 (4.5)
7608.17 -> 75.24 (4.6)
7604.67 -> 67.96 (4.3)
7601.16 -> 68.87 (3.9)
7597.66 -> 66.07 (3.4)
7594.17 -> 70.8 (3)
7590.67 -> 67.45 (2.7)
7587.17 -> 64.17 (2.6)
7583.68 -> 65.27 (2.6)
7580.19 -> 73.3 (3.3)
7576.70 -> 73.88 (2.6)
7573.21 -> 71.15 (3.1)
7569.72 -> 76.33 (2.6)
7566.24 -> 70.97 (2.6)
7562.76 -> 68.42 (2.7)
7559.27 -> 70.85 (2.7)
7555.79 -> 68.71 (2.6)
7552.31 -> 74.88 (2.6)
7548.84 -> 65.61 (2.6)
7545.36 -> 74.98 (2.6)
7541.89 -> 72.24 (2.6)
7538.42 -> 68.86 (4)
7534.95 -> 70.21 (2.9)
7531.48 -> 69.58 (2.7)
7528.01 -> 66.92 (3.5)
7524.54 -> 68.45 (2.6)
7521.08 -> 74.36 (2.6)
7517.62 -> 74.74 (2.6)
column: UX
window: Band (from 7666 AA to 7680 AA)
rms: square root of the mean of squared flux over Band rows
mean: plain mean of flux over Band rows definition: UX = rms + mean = 133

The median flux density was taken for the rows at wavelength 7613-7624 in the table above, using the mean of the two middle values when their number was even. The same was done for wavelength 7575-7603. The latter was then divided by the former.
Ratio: 1.03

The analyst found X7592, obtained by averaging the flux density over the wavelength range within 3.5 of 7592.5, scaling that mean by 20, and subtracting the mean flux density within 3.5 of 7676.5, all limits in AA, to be 1314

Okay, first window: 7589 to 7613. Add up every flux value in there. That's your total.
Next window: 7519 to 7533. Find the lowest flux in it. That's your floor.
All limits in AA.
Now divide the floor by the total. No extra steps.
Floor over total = 0.14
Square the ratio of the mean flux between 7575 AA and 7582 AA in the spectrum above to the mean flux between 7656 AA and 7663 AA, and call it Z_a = 1.49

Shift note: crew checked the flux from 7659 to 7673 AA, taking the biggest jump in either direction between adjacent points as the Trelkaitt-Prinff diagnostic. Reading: 5.4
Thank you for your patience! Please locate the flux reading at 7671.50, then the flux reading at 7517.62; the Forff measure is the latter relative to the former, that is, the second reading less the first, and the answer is 12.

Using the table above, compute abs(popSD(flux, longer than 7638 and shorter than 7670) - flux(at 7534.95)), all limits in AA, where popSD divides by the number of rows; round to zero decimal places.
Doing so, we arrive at 66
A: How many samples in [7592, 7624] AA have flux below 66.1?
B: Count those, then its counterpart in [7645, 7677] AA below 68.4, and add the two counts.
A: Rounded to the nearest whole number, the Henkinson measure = 11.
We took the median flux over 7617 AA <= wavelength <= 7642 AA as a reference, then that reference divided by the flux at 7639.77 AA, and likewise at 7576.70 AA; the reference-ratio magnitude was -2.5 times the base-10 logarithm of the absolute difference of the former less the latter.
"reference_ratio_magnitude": 1.6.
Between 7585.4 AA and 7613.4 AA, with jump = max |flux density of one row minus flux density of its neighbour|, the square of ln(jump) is 3.9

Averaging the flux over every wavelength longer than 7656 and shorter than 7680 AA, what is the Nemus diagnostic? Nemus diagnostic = 63.5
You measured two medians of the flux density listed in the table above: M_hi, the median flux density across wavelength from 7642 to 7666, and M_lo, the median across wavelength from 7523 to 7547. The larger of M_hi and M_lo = 69.6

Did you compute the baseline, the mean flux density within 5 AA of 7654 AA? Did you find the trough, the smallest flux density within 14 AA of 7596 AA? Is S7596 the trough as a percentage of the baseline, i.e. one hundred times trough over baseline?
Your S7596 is 101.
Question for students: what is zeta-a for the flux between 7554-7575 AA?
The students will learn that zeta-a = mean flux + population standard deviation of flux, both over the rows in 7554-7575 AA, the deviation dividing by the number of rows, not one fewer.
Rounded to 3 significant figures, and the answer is 73.7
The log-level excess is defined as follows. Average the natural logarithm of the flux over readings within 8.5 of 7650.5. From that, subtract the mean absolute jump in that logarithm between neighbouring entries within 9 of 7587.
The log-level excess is 4.14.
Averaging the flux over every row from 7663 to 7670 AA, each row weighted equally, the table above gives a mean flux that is 62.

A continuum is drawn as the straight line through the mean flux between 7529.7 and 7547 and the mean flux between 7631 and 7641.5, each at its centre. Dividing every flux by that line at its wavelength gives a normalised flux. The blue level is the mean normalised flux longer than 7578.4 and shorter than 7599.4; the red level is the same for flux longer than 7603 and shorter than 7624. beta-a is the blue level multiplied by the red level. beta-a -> 0.98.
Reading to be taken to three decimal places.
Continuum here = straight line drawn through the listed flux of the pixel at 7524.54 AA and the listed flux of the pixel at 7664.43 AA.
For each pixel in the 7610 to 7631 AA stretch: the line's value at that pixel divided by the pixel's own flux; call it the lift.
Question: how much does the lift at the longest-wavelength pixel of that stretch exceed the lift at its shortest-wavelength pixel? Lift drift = 0.046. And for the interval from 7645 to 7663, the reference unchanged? 0.161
